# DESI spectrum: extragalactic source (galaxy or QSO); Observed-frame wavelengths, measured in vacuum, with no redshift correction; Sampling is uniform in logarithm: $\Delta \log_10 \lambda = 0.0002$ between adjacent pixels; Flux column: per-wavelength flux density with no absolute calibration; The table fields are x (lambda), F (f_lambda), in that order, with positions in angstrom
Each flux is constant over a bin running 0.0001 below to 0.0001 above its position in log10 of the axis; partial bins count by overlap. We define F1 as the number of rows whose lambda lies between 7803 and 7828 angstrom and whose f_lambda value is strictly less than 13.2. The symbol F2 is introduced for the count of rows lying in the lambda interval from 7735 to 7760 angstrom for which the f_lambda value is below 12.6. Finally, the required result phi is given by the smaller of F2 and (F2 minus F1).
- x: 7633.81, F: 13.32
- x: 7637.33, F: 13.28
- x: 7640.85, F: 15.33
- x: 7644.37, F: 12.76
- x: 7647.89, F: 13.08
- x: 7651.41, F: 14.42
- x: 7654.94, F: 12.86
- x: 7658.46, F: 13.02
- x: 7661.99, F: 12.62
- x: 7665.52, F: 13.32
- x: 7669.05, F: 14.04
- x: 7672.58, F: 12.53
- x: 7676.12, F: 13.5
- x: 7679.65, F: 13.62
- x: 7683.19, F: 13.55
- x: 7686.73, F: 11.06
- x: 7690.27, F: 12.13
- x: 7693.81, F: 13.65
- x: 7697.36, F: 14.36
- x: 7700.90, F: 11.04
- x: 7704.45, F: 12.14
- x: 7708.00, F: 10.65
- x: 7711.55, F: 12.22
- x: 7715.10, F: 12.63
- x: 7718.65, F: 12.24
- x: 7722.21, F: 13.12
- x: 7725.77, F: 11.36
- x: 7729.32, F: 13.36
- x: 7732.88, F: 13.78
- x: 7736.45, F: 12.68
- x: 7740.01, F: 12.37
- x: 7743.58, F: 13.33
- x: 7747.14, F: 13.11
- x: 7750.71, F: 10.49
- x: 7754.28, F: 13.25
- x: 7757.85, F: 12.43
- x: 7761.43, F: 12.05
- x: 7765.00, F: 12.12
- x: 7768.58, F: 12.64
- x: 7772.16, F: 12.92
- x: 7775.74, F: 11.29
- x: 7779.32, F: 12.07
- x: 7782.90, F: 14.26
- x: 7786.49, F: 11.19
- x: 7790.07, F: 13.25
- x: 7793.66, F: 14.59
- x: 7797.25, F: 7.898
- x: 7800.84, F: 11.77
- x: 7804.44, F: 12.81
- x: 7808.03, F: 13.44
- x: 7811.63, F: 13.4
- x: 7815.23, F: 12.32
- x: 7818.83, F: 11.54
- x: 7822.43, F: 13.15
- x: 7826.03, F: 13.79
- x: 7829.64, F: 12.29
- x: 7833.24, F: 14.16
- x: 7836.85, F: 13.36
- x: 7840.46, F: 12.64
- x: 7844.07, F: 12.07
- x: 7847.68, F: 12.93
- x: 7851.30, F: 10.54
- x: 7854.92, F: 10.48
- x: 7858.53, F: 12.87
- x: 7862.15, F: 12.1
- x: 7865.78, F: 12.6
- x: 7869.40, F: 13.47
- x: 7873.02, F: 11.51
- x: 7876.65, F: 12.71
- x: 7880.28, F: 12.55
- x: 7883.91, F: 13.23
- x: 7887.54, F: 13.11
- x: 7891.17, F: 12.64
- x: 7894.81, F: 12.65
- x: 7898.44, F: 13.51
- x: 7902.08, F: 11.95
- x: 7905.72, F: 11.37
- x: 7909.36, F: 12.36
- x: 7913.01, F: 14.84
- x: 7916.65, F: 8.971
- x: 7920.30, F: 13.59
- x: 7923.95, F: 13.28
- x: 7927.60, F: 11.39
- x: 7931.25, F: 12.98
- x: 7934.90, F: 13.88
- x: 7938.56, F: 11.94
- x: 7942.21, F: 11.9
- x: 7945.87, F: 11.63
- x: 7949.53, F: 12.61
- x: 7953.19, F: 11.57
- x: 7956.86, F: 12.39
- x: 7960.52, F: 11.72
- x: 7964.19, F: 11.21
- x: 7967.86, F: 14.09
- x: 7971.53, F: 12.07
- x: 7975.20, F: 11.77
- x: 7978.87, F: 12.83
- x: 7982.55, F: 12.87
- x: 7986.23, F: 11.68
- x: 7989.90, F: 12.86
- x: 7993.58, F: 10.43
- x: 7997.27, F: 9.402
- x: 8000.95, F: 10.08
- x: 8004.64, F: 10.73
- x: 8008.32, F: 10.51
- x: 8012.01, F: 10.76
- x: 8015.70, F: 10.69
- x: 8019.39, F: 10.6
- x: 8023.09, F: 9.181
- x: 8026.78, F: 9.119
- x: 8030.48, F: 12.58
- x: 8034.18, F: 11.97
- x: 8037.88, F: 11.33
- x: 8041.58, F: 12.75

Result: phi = -1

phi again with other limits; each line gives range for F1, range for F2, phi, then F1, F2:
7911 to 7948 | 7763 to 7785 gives -3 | 6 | 3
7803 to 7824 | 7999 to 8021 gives 2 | 4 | 6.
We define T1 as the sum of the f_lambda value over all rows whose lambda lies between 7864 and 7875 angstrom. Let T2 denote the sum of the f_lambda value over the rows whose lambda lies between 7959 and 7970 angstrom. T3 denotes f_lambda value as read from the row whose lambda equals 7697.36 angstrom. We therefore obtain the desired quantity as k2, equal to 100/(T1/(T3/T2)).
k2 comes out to 1.03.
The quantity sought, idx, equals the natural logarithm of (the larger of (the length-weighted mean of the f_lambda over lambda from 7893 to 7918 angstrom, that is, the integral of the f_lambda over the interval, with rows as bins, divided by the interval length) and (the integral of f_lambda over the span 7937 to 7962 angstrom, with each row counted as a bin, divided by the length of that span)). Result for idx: 2.51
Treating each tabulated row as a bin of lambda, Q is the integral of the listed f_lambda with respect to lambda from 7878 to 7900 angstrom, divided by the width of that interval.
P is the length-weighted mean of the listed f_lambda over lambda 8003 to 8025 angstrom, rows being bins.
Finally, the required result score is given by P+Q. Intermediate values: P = 10.41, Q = 12.94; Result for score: 23.3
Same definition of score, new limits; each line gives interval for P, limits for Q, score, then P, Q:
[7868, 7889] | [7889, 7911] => 25.2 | 12.74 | 12.43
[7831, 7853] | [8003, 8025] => 23.0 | 12.62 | 10.41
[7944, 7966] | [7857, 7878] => 24.4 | 11.85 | 12.53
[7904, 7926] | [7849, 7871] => 24.4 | 12.39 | 12.01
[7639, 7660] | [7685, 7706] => 26.0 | 13.58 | 12.40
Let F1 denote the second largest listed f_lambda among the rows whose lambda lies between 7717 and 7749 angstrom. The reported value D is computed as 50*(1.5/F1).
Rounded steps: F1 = 13.36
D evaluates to 5.61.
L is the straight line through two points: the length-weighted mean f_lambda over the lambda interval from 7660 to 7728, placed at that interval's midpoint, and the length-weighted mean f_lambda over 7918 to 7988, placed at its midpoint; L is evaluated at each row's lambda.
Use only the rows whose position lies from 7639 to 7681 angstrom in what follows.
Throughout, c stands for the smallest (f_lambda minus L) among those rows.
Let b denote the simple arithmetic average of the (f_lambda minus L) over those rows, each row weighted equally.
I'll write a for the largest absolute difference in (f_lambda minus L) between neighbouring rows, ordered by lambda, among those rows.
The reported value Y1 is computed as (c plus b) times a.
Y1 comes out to 2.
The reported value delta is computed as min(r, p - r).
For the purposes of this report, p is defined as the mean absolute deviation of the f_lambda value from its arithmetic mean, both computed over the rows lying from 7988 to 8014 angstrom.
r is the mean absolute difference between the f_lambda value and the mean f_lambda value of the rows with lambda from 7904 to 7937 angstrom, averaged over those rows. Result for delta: -0.7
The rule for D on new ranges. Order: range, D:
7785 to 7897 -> 5.30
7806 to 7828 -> 5.58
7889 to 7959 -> 5.40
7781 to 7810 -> 5.26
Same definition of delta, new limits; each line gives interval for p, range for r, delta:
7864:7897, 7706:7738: -0.4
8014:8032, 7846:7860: -0.2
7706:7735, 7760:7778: 0.3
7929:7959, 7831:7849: 0.0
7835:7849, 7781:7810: -1.2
